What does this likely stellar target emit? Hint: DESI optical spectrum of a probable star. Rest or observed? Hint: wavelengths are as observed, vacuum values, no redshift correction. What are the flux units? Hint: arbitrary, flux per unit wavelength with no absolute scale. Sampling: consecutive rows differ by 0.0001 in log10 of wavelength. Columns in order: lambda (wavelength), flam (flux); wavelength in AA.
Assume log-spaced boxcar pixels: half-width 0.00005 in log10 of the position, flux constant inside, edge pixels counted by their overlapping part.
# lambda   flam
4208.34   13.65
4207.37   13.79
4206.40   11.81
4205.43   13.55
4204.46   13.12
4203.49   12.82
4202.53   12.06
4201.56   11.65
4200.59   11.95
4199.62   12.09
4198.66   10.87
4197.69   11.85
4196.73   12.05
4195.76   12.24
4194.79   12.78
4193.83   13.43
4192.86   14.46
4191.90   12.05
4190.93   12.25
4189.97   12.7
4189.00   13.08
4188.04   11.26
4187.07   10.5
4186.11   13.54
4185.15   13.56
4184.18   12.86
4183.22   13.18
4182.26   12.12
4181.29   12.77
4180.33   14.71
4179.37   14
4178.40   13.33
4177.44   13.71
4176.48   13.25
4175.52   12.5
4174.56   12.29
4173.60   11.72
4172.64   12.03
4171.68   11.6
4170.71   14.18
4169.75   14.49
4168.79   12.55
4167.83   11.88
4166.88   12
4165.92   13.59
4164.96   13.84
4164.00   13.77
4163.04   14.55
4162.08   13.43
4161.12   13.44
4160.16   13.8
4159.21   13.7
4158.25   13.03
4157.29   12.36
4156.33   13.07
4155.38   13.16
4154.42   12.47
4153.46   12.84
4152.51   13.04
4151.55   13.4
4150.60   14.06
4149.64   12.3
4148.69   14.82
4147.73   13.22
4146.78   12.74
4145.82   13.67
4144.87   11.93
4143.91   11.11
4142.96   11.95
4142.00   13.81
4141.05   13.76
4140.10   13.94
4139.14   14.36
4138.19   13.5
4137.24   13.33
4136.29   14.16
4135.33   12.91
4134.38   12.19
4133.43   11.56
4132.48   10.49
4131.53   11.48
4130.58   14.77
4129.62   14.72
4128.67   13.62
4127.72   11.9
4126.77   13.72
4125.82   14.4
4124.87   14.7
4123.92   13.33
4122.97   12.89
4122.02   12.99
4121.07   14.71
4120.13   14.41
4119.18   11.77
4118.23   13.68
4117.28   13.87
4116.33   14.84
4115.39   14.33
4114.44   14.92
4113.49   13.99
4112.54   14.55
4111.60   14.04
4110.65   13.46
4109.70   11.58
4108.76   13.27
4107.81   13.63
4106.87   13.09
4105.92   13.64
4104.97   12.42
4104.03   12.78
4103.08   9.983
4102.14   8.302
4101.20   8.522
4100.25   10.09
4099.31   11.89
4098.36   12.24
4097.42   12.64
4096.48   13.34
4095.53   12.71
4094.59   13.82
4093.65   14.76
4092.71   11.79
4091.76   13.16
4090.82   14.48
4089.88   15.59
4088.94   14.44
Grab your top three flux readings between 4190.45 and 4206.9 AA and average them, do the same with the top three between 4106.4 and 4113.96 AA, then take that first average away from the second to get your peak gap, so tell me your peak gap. 0.38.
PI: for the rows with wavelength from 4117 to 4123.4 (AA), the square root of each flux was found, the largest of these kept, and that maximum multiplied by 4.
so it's 15.3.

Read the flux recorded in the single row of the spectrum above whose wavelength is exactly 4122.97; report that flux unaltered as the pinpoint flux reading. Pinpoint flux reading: 12.89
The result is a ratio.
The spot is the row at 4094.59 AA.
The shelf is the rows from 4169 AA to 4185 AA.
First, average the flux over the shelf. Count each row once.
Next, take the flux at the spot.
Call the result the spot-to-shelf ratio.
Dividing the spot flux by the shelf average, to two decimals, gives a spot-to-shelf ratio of 1.06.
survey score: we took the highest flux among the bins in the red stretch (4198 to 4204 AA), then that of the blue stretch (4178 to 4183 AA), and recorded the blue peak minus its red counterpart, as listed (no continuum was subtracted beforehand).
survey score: 1.9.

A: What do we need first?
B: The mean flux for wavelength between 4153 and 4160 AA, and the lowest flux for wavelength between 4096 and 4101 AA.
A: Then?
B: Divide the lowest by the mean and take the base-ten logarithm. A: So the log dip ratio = -0.11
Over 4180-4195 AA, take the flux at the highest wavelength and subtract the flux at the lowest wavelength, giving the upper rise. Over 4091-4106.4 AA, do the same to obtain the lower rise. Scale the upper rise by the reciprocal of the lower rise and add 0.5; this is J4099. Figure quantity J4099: -3.5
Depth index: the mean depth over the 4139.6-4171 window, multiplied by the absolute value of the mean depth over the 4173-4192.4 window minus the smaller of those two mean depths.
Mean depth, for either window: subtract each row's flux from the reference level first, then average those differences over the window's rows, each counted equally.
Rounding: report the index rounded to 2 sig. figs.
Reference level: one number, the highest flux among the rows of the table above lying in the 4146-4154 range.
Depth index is 0.71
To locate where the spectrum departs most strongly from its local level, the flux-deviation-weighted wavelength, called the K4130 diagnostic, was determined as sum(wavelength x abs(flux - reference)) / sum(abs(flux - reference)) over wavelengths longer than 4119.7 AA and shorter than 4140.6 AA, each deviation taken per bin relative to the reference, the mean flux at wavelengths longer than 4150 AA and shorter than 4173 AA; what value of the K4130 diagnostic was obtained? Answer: 4130.0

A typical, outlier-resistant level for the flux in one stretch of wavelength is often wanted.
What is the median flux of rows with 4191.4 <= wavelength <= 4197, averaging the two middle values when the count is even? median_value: 12.5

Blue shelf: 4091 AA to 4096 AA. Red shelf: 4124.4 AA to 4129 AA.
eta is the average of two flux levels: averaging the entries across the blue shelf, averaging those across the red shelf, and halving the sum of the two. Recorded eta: 13.5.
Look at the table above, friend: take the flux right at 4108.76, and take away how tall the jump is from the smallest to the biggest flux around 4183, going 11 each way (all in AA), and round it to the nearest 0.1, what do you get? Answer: 9.1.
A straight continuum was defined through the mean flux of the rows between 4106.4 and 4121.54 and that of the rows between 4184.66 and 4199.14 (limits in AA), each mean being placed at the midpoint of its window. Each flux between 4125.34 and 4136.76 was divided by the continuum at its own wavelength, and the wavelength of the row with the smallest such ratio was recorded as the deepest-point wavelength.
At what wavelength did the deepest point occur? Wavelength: 4132.48 AA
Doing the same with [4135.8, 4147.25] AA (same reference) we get 4143.91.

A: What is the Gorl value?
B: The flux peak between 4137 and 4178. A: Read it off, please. 14.82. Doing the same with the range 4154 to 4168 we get 14.55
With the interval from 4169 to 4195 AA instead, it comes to 14.71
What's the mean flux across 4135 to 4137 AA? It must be 13.5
